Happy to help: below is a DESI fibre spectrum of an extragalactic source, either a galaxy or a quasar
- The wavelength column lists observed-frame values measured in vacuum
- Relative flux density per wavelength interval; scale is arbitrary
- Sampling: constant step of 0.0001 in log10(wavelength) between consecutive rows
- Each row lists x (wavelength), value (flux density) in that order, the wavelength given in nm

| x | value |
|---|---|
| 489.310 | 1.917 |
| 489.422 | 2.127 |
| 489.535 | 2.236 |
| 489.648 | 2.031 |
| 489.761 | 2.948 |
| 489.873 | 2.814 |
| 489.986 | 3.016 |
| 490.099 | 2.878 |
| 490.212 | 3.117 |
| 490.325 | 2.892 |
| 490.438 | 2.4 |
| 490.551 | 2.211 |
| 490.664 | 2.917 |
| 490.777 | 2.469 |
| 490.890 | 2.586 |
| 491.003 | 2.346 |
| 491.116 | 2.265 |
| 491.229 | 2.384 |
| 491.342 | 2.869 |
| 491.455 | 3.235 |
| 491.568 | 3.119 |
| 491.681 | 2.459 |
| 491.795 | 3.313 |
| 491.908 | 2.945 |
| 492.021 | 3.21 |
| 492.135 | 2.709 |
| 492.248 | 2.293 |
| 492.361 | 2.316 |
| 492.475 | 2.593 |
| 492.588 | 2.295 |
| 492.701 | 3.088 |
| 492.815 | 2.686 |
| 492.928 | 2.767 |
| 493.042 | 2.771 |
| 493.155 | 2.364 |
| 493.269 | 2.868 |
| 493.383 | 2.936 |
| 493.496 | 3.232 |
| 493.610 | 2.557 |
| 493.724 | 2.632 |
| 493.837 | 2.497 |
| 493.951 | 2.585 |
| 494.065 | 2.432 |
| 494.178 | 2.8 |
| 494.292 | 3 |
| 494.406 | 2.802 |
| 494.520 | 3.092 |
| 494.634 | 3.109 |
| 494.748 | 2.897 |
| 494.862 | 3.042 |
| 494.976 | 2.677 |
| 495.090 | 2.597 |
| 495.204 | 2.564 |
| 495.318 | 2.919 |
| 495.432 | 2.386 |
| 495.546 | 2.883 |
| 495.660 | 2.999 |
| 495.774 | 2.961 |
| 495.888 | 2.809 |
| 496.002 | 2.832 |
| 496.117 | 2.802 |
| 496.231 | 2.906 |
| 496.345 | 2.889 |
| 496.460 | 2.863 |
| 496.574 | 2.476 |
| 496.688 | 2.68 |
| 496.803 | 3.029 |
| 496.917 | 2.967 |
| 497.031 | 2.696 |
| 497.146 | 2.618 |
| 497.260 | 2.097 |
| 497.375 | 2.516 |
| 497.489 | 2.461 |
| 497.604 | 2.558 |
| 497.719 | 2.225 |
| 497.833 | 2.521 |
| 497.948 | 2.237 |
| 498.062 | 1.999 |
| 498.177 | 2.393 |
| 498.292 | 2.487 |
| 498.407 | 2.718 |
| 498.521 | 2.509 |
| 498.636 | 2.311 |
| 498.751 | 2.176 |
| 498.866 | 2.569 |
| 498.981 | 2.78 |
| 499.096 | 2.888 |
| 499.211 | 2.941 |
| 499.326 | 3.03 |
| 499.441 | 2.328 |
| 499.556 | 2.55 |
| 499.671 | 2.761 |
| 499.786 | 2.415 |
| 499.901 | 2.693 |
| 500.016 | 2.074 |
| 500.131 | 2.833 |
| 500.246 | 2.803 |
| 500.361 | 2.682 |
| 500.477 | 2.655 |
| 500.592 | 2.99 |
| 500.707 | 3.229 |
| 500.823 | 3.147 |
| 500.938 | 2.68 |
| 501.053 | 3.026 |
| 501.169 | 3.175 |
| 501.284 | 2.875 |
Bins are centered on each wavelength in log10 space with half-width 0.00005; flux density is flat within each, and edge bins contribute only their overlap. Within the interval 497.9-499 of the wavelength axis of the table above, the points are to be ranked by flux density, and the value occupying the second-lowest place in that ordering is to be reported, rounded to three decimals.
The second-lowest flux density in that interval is 2.176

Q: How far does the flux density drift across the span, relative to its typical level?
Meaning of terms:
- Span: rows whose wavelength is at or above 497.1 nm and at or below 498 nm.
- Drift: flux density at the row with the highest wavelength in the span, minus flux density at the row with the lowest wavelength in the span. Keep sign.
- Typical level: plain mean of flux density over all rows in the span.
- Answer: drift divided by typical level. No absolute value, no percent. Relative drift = -0.16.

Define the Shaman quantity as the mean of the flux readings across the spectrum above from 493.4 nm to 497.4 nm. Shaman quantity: 2.77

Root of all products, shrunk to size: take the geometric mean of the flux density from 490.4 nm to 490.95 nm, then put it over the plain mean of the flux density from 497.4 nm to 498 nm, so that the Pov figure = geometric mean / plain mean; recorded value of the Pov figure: 1.04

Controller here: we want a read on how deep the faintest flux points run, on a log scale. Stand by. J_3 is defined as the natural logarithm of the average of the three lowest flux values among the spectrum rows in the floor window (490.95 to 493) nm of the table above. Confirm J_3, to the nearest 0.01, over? 0.83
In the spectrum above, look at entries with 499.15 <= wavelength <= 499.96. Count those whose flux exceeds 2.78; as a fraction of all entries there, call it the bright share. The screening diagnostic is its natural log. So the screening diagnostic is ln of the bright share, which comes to -1.3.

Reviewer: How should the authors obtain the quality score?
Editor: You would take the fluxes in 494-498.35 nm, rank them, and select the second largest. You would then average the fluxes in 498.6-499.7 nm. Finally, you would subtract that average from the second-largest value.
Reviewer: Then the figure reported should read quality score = 0.46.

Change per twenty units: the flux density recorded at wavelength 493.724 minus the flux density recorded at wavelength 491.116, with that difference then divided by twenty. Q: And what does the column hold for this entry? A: 0.018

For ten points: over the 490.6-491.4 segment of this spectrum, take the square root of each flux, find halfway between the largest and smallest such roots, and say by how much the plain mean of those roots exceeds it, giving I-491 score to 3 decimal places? -0.012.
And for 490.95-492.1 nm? 0.011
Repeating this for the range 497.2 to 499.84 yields 0.001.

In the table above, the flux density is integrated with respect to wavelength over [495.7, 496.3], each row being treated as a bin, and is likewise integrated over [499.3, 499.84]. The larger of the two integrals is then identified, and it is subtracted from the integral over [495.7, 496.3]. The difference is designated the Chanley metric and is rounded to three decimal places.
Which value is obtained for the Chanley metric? 0.000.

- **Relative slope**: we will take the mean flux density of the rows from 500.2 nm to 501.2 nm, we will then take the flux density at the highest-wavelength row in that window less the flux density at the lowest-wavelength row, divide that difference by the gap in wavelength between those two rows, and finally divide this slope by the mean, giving 0.14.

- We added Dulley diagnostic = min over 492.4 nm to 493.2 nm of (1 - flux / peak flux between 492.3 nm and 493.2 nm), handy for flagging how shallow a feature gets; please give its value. 0.00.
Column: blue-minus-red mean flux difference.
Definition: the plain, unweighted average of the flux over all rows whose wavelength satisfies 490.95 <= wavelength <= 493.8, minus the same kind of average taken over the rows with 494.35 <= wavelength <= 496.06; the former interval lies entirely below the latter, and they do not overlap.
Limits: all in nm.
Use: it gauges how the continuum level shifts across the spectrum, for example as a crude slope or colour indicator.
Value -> -0.11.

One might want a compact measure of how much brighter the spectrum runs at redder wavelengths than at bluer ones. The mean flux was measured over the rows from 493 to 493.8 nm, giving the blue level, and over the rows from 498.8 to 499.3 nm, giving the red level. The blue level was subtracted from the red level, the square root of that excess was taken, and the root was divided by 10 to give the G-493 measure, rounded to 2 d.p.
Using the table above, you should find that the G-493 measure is 0.02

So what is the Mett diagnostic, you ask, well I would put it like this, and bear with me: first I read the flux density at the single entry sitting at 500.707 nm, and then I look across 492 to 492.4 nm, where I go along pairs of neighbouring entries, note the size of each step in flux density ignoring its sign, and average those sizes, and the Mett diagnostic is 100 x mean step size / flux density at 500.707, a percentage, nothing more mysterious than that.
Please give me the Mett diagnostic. 10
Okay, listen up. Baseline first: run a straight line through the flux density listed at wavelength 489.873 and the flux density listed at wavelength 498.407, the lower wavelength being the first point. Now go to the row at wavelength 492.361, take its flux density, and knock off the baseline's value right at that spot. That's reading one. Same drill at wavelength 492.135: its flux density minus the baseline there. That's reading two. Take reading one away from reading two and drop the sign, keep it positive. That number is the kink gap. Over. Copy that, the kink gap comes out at 0.39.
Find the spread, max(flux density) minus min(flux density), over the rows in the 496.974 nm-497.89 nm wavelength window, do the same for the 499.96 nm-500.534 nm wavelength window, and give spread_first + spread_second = 1.4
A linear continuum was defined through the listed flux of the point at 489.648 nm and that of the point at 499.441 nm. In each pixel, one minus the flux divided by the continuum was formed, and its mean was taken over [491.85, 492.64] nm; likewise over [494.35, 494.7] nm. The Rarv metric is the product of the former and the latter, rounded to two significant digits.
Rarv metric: 0.092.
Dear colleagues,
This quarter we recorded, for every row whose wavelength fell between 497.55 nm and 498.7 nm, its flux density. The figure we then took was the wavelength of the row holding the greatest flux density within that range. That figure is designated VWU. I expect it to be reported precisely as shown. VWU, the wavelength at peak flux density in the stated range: 498.407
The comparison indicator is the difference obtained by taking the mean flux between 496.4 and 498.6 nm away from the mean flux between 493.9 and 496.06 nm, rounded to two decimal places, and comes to 0.28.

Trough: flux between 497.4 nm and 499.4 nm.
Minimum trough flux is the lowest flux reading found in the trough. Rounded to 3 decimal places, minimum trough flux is 1.999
